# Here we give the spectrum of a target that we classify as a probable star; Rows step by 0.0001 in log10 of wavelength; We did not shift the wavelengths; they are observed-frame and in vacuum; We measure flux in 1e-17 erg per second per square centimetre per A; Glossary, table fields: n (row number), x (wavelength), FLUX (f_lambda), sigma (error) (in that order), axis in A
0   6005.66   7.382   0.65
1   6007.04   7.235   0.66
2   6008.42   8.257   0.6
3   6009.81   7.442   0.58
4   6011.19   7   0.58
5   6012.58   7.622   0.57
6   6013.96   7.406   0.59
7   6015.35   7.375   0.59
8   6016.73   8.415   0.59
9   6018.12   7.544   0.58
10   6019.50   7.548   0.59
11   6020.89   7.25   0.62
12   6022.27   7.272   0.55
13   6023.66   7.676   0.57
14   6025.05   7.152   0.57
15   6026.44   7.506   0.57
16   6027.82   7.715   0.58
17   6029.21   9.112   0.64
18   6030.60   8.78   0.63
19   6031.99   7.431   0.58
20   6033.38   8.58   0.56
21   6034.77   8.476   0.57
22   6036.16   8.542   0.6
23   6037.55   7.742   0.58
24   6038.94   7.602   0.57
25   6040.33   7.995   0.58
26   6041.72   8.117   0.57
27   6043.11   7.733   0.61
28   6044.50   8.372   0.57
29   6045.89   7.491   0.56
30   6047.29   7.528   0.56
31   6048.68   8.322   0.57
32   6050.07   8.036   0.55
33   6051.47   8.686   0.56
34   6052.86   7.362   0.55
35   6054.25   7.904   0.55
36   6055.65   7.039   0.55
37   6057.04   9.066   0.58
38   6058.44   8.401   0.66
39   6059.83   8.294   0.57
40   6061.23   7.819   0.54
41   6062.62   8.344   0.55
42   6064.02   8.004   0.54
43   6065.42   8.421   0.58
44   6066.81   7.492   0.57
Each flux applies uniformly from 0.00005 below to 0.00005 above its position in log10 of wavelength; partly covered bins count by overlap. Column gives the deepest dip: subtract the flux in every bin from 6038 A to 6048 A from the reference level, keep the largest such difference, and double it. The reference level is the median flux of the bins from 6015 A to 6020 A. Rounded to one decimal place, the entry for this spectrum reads 0.1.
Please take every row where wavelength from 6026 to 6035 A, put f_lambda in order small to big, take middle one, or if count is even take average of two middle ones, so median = 8.5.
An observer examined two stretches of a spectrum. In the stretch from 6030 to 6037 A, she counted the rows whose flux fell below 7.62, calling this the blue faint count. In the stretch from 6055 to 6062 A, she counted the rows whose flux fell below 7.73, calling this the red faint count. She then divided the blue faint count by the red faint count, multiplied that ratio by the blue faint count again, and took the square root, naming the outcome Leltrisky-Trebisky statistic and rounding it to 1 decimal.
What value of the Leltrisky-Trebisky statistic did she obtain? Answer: 1.0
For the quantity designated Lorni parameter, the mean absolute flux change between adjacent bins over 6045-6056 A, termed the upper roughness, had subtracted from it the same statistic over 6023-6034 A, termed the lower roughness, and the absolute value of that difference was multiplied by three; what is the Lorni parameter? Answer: 0.3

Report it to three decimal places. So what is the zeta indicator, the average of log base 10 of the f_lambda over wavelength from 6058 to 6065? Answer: 0.912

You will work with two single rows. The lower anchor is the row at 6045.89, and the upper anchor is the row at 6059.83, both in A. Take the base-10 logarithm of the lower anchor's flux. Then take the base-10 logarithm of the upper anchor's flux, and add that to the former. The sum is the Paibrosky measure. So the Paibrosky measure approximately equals 1.79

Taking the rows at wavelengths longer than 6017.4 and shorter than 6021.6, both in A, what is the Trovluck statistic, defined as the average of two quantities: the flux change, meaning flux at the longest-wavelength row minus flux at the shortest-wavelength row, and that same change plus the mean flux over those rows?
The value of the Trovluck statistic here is 3.4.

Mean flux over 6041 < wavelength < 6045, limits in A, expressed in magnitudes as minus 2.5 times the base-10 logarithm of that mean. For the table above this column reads -2.27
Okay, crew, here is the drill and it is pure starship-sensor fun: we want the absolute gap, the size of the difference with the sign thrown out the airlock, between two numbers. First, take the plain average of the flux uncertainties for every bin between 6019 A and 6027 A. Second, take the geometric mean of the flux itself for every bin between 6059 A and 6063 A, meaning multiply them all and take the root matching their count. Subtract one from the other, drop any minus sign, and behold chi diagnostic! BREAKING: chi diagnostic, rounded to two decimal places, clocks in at 7.57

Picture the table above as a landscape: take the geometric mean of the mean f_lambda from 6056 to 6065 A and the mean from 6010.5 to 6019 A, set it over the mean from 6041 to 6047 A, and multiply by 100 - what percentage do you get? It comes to 100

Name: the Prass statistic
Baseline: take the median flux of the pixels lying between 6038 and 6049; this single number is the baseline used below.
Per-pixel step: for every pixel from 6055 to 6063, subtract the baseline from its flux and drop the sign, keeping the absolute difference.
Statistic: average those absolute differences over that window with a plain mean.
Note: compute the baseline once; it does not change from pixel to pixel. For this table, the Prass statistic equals 0.59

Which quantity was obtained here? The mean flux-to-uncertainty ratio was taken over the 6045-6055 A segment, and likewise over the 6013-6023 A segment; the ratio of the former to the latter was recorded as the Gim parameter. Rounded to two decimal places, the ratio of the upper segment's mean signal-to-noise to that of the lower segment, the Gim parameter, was 1.10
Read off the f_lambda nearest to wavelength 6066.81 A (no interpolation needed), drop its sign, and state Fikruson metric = 7.5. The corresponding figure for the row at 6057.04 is 9.1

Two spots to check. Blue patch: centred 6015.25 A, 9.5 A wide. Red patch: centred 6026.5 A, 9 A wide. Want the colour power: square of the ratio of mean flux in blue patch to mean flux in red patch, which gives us 0.92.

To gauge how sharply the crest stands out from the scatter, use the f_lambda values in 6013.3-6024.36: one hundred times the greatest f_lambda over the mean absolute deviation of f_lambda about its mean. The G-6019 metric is 3472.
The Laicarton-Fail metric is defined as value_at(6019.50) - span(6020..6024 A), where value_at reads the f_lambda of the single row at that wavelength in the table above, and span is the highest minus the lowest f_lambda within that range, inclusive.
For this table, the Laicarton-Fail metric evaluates 7.12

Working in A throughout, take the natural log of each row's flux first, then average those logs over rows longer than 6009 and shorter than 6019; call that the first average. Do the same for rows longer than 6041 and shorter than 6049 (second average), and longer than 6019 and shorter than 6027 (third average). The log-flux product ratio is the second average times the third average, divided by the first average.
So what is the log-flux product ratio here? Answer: 2.05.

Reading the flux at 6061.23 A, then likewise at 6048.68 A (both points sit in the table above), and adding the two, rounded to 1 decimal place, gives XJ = 16.1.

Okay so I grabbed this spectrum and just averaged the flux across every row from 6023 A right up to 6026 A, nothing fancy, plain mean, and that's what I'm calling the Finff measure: 7.4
